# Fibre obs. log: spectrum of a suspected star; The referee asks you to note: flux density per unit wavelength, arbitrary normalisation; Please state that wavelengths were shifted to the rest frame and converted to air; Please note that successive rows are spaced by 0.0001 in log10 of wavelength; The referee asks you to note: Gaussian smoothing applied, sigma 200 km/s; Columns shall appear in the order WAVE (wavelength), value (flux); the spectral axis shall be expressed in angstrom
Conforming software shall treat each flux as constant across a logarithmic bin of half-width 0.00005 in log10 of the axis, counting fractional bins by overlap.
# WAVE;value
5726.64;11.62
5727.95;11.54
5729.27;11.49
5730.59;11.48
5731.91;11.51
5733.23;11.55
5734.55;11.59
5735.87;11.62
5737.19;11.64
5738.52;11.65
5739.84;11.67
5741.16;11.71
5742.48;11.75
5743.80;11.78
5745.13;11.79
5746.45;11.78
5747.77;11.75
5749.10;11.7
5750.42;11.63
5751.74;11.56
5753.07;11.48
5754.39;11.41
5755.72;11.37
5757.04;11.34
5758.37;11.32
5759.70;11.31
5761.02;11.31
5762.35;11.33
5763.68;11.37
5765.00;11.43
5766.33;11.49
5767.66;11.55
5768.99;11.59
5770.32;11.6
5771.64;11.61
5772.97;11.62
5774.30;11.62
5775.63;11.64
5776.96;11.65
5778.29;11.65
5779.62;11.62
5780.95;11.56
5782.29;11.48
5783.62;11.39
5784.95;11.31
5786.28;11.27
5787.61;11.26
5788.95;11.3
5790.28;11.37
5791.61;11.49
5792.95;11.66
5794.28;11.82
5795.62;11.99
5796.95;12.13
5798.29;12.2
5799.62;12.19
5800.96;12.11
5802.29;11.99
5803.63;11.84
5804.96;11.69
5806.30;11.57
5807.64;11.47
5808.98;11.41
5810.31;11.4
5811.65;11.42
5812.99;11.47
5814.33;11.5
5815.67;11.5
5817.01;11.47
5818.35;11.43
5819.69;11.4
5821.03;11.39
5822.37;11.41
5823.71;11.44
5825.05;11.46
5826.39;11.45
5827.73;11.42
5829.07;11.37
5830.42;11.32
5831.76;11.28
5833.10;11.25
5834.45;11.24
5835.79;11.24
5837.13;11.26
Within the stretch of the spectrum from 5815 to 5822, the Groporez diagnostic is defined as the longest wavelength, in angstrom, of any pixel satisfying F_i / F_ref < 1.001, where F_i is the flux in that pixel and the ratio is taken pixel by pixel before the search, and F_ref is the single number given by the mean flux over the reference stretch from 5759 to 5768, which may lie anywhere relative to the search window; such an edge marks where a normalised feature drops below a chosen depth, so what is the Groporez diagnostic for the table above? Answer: 5821.03 angstrom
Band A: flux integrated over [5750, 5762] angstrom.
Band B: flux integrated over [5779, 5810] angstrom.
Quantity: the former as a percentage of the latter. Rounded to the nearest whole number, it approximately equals 38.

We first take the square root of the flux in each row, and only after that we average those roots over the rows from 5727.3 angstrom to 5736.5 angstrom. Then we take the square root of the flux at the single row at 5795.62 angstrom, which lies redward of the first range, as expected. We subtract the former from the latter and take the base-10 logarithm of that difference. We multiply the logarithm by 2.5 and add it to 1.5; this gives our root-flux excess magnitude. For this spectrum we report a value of -1.5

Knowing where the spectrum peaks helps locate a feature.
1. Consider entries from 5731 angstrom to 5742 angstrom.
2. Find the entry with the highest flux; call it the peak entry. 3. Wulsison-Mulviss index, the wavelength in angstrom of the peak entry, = 5741.16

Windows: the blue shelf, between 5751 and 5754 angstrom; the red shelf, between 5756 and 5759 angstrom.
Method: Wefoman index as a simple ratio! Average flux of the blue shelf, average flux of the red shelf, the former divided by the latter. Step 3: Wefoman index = 1.02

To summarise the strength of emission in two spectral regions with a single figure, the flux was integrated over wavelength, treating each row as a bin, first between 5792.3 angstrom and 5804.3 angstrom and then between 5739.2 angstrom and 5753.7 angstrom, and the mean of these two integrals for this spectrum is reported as 157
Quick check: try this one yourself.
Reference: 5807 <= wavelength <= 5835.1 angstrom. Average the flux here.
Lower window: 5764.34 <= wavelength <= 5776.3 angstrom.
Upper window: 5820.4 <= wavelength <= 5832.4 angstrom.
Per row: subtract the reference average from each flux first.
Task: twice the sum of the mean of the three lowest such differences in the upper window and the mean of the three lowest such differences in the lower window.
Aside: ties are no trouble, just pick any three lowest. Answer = 0.0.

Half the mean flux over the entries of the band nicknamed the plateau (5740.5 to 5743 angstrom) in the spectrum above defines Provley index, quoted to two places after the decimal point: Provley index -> 5.87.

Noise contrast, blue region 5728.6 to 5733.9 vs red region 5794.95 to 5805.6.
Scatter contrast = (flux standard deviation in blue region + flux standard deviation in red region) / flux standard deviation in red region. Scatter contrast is 1.2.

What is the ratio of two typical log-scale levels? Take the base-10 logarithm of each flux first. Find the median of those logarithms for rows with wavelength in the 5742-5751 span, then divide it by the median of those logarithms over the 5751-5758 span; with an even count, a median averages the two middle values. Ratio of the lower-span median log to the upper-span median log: 1.01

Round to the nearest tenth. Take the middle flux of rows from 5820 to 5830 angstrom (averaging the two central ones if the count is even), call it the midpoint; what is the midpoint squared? 130.4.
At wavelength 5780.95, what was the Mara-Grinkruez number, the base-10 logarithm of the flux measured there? 1.06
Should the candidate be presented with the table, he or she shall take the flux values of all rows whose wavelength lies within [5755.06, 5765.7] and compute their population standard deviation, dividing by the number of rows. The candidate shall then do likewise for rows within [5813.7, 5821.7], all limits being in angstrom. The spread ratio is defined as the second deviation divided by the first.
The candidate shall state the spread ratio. 1.2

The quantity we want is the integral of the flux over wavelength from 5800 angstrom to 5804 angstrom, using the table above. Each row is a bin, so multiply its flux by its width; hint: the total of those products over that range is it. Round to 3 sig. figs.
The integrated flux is 48.0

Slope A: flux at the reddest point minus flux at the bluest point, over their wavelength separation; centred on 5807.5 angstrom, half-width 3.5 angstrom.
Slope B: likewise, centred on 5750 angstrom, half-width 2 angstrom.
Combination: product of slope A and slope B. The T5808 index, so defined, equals 0.0029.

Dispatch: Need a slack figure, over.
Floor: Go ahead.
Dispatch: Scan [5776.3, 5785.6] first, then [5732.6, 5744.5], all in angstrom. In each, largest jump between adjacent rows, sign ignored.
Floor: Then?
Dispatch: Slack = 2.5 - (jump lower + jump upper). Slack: 2.37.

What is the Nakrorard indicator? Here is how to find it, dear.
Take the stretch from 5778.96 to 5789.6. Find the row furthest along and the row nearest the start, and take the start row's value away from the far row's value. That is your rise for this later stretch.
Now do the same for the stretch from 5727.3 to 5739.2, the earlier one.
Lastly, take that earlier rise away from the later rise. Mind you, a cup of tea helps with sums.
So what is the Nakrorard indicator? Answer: -0.4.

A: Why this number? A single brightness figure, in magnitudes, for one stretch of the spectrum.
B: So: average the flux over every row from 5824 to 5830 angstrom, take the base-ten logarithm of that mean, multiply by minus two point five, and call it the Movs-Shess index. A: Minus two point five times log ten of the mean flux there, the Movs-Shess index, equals -2.64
